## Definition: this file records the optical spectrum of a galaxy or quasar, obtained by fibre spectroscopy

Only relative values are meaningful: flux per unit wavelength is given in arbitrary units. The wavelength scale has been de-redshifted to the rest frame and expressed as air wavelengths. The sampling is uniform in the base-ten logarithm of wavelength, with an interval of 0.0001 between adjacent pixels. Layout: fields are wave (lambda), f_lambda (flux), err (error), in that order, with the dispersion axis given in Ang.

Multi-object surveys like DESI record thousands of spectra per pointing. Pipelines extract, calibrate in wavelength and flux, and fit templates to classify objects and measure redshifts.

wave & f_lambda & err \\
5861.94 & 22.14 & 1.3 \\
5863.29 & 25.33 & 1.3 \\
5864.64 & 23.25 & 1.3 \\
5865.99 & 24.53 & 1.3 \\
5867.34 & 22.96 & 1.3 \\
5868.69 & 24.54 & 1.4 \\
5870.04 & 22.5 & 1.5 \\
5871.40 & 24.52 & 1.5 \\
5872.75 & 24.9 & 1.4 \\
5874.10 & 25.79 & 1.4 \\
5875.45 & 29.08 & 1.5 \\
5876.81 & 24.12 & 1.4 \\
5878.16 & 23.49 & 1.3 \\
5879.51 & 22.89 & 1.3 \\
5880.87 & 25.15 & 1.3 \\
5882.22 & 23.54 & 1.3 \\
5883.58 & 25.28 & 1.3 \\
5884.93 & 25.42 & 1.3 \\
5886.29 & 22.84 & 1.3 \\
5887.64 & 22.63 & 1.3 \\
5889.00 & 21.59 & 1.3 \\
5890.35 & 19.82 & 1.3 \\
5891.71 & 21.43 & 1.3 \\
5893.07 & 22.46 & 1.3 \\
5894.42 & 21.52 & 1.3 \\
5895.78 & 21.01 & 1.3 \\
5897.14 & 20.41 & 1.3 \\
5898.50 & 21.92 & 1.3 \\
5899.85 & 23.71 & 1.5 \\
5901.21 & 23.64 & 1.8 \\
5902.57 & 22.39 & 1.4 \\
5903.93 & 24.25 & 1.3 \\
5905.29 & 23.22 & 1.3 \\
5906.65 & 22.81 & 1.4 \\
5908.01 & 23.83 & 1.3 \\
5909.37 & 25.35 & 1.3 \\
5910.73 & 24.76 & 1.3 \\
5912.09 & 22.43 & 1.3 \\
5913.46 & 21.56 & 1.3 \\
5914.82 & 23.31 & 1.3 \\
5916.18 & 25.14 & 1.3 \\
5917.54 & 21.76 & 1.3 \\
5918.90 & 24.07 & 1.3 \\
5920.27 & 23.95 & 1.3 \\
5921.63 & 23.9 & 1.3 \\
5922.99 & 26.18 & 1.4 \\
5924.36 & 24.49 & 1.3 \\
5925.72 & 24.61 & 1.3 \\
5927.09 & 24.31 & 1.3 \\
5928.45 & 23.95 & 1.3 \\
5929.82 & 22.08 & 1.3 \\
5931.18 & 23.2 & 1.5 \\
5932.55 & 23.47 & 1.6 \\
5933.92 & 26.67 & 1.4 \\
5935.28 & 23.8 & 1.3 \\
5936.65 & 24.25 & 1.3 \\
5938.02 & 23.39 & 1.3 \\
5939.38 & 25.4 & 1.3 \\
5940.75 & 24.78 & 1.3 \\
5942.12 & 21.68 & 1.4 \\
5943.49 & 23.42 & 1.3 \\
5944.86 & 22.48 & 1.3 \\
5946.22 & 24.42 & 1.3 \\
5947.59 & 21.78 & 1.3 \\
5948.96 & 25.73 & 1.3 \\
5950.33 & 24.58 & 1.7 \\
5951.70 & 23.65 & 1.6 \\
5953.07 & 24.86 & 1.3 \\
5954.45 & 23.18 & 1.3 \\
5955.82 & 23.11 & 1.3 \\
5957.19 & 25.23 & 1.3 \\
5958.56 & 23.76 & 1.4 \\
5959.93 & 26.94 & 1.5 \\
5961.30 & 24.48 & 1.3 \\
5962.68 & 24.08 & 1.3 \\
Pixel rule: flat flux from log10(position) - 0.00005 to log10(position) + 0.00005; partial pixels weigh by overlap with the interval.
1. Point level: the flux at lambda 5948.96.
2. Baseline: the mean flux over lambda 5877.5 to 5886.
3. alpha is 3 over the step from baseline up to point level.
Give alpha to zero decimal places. 2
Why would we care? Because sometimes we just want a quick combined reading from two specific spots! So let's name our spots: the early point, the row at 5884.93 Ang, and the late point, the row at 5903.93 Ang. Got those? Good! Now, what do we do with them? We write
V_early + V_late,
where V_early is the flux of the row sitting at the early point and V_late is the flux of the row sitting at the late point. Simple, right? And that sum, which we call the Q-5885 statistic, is 49.7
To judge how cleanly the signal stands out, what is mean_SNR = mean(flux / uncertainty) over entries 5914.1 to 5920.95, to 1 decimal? 18.2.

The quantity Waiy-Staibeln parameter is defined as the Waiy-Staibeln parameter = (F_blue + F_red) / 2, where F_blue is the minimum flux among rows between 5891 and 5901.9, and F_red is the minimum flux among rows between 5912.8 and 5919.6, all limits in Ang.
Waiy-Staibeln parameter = 21.0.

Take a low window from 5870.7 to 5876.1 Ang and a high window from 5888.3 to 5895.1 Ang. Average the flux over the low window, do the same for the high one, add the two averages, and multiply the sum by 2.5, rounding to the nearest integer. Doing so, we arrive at 119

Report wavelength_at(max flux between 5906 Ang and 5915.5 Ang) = 5909.37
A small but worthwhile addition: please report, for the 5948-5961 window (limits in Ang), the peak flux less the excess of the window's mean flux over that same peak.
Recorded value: 29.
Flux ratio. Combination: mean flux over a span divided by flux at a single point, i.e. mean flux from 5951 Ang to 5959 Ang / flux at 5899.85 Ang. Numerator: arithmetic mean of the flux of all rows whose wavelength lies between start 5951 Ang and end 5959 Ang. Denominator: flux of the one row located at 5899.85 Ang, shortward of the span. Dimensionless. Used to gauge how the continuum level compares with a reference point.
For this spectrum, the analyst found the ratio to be 1.01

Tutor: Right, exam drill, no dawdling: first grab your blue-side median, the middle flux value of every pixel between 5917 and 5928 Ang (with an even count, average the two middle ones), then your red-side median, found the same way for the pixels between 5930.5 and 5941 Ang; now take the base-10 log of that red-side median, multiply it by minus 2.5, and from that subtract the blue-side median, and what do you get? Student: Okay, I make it -27.6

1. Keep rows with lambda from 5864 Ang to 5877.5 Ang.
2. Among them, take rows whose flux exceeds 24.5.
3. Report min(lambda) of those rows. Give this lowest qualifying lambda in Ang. 5865.99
